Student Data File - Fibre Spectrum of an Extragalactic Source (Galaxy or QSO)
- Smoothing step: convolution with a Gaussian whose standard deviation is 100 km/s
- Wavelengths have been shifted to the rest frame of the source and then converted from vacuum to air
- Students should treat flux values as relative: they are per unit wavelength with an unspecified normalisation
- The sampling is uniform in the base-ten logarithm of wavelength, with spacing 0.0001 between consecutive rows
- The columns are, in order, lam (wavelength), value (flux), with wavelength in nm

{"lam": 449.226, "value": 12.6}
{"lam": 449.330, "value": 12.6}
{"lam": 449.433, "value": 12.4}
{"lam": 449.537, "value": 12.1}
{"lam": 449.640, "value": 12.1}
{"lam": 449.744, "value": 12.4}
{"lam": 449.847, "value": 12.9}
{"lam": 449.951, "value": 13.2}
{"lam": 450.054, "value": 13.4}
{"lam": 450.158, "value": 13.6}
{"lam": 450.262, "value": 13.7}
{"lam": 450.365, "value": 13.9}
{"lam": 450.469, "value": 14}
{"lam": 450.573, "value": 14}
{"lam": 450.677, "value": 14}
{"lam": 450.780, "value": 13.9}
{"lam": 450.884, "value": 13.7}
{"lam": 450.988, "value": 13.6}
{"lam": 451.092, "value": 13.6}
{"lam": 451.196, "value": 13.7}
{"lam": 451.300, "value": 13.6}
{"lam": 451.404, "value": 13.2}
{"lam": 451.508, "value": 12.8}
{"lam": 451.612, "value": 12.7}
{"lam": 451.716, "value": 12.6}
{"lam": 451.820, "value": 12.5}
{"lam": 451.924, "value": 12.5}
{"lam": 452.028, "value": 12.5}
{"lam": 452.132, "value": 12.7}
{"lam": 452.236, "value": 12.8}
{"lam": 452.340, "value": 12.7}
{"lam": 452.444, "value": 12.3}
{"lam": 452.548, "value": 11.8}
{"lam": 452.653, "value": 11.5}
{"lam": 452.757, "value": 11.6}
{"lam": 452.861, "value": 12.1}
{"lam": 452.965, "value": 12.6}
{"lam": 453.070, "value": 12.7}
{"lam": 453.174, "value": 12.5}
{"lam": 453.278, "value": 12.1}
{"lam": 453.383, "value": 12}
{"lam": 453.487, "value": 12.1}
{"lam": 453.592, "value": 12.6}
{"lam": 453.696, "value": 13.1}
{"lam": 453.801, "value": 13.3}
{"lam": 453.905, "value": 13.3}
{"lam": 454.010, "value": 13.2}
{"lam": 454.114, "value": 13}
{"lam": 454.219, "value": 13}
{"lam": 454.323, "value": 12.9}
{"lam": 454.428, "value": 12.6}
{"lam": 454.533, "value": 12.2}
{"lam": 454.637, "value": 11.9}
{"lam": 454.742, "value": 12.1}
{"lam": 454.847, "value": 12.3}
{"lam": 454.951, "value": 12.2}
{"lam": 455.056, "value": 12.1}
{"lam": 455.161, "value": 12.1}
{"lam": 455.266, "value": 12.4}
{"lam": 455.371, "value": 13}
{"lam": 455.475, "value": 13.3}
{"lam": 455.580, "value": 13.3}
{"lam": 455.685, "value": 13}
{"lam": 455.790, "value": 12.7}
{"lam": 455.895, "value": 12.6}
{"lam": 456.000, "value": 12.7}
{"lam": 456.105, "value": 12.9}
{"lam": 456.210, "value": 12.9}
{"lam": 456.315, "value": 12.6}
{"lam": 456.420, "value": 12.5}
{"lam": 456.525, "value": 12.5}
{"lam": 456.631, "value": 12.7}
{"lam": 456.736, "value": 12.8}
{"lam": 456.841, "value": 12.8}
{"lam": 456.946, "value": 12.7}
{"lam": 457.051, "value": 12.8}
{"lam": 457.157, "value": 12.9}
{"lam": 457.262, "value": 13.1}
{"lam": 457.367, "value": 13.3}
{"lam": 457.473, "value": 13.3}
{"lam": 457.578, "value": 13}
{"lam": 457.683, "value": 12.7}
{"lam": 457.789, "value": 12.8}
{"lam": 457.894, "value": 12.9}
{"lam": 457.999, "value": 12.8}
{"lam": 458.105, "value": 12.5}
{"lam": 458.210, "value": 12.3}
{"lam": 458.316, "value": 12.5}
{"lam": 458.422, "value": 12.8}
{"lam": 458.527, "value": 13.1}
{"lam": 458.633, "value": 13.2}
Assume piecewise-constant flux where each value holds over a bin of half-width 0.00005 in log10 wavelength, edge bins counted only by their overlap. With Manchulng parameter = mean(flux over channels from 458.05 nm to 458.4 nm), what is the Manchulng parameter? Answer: 12.4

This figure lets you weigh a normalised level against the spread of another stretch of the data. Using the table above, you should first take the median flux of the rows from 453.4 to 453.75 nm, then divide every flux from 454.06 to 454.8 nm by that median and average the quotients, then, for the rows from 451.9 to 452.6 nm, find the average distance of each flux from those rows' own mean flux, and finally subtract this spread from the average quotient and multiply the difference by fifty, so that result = 37.7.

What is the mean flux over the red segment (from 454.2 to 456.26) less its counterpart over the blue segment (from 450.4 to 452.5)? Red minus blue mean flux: -0.6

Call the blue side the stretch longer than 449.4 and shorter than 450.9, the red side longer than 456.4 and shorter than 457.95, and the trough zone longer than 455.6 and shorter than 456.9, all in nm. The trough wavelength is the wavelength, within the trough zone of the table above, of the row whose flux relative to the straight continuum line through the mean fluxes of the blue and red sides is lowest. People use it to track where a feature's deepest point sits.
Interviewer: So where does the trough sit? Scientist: 456.420 nm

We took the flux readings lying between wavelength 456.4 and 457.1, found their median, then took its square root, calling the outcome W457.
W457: 3.56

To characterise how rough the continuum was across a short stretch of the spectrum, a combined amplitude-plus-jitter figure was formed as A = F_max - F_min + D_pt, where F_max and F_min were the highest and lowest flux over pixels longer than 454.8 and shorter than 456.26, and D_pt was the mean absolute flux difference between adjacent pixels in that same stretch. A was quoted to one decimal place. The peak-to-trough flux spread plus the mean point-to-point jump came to 1.4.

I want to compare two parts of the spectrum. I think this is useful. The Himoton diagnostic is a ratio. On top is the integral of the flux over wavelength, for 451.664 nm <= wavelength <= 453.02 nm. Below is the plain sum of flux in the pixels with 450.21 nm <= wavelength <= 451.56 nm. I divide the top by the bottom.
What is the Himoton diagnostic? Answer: 0.094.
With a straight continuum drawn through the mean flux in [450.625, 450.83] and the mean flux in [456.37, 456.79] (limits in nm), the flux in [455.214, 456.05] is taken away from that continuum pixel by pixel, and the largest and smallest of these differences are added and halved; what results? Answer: 0.04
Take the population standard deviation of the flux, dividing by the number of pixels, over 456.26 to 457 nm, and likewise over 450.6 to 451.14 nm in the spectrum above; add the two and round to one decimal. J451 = 0.3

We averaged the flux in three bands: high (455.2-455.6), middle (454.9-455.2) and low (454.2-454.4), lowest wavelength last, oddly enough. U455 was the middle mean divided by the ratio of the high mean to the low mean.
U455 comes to 12.1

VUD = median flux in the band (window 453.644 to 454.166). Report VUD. 13.2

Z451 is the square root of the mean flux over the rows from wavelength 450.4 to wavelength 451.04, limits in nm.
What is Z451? 3.72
